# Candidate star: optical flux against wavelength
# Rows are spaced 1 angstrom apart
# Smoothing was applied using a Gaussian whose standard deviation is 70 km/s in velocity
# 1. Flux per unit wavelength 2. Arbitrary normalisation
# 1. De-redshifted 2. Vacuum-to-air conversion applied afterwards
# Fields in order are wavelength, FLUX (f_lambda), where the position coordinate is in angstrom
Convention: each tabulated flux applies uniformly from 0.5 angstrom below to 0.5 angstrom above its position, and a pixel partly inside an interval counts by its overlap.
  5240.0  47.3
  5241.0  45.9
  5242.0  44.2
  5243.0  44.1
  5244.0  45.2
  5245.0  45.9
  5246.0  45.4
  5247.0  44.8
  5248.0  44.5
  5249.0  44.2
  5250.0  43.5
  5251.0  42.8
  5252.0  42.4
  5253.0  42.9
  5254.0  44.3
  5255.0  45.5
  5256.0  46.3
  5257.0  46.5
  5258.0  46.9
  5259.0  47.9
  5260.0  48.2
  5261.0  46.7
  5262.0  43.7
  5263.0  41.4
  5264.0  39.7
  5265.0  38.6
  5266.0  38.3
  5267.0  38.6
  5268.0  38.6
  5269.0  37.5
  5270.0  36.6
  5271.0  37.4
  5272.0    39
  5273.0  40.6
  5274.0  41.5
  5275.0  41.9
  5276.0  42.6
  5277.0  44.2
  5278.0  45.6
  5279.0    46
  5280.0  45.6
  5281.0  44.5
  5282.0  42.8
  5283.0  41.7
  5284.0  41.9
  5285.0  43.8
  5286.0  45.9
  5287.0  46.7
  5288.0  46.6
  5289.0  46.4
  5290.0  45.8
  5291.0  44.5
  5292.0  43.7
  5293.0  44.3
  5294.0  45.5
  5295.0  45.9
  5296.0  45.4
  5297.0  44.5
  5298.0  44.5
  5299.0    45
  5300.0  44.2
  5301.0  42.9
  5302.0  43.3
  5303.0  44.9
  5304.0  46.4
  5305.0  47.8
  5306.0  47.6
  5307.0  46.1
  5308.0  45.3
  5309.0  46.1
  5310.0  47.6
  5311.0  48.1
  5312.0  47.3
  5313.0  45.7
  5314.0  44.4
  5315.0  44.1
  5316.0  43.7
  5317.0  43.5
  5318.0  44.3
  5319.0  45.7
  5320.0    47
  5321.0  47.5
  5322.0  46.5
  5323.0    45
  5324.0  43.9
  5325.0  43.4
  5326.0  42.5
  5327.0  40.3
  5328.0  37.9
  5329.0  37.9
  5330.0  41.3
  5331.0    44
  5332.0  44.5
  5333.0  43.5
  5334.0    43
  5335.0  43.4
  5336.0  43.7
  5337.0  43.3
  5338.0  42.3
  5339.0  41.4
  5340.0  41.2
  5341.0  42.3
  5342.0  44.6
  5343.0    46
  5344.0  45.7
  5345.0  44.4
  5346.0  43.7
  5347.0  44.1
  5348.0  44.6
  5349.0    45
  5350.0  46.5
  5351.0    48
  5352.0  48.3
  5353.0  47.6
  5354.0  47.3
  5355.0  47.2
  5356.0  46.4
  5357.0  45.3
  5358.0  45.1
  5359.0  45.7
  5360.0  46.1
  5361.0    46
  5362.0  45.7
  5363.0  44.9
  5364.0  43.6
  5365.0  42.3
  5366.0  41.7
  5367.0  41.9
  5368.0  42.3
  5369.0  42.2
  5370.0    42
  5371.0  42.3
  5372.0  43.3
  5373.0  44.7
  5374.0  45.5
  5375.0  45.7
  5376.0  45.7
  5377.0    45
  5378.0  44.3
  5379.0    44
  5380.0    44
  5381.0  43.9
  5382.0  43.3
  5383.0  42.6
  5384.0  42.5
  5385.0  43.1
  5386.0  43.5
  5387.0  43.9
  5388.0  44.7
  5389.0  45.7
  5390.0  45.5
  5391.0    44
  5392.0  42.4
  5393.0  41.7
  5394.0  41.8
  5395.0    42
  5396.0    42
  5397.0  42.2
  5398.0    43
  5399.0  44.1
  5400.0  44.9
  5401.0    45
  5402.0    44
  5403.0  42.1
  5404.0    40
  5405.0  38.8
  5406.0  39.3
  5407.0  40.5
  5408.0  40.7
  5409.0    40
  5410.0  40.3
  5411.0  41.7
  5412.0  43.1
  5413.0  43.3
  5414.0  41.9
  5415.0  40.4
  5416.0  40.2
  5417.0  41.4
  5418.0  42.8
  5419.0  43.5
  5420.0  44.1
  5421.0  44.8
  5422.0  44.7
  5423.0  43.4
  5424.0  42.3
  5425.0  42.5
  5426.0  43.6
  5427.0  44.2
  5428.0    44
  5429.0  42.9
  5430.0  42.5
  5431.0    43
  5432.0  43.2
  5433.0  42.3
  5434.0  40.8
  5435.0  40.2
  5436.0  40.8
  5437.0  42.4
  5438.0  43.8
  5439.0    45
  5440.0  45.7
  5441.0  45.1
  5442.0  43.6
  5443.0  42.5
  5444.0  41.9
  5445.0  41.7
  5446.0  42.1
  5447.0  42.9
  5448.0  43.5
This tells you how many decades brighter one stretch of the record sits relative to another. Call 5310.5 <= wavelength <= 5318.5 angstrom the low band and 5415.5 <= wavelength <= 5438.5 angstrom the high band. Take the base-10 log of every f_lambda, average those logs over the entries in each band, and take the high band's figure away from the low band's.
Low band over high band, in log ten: 0.023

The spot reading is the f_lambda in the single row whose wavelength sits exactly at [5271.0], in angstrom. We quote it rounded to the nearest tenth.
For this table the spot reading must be 37.4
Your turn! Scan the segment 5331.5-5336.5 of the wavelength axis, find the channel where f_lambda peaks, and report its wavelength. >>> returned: 5332.0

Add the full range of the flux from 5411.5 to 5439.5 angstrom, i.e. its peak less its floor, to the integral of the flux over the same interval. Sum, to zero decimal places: 1202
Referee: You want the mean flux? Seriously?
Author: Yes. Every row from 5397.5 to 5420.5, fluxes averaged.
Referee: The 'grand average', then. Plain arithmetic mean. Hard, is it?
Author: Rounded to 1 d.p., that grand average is 42.0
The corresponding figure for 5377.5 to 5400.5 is 43.4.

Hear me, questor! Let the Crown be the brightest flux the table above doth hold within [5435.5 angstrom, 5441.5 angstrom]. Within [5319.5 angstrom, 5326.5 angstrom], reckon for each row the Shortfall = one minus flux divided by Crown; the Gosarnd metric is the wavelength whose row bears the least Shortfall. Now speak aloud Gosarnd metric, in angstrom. 5321.0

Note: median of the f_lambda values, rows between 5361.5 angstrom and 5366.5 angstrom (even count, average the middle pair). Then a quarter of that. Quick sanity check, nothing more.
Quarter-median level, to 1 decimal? 10.9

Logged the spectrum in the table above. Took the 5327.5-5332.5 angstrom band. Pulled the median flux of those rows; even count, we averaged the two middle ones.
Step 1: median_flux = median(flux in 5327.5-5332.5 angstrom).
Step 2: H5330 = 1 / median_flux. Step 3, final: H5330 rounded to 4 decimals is 0.0242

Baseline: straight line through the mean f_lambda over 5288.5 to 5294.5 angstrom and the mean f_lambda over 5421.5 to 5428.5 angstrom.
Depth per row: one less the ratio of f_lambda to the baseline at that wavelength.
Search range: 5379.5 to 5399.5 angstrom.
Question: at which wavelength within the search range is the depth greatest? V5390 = 5393.0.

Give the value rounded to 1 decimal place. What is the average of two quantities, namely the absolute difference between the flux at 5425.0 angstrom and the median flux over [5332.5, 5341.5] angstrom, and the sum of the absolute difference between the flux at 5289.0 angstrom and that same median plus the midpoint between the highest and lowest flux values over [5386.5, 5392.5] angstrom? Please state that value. 24.0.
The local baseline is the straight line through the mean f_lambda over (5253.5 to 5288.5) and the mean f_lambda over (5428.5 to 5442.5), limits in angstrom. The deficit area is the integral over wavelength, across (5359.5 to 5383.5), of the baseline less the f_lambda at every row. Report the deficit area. -22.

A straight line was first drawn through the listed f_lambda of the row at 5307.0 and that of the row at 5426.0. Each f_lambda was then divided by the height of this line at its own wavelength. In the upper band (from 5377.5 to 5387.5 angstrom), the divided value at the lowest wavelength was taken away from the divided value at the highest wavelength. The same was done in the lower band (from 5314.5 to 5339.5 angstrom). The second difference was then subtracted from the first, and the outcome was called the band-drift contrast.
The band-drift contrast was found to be 0.04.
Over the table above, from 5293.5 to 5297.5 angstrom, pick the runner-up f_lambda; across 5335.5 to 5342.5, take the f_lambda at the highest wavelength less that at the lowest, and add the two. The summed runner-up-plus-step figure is 46.4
